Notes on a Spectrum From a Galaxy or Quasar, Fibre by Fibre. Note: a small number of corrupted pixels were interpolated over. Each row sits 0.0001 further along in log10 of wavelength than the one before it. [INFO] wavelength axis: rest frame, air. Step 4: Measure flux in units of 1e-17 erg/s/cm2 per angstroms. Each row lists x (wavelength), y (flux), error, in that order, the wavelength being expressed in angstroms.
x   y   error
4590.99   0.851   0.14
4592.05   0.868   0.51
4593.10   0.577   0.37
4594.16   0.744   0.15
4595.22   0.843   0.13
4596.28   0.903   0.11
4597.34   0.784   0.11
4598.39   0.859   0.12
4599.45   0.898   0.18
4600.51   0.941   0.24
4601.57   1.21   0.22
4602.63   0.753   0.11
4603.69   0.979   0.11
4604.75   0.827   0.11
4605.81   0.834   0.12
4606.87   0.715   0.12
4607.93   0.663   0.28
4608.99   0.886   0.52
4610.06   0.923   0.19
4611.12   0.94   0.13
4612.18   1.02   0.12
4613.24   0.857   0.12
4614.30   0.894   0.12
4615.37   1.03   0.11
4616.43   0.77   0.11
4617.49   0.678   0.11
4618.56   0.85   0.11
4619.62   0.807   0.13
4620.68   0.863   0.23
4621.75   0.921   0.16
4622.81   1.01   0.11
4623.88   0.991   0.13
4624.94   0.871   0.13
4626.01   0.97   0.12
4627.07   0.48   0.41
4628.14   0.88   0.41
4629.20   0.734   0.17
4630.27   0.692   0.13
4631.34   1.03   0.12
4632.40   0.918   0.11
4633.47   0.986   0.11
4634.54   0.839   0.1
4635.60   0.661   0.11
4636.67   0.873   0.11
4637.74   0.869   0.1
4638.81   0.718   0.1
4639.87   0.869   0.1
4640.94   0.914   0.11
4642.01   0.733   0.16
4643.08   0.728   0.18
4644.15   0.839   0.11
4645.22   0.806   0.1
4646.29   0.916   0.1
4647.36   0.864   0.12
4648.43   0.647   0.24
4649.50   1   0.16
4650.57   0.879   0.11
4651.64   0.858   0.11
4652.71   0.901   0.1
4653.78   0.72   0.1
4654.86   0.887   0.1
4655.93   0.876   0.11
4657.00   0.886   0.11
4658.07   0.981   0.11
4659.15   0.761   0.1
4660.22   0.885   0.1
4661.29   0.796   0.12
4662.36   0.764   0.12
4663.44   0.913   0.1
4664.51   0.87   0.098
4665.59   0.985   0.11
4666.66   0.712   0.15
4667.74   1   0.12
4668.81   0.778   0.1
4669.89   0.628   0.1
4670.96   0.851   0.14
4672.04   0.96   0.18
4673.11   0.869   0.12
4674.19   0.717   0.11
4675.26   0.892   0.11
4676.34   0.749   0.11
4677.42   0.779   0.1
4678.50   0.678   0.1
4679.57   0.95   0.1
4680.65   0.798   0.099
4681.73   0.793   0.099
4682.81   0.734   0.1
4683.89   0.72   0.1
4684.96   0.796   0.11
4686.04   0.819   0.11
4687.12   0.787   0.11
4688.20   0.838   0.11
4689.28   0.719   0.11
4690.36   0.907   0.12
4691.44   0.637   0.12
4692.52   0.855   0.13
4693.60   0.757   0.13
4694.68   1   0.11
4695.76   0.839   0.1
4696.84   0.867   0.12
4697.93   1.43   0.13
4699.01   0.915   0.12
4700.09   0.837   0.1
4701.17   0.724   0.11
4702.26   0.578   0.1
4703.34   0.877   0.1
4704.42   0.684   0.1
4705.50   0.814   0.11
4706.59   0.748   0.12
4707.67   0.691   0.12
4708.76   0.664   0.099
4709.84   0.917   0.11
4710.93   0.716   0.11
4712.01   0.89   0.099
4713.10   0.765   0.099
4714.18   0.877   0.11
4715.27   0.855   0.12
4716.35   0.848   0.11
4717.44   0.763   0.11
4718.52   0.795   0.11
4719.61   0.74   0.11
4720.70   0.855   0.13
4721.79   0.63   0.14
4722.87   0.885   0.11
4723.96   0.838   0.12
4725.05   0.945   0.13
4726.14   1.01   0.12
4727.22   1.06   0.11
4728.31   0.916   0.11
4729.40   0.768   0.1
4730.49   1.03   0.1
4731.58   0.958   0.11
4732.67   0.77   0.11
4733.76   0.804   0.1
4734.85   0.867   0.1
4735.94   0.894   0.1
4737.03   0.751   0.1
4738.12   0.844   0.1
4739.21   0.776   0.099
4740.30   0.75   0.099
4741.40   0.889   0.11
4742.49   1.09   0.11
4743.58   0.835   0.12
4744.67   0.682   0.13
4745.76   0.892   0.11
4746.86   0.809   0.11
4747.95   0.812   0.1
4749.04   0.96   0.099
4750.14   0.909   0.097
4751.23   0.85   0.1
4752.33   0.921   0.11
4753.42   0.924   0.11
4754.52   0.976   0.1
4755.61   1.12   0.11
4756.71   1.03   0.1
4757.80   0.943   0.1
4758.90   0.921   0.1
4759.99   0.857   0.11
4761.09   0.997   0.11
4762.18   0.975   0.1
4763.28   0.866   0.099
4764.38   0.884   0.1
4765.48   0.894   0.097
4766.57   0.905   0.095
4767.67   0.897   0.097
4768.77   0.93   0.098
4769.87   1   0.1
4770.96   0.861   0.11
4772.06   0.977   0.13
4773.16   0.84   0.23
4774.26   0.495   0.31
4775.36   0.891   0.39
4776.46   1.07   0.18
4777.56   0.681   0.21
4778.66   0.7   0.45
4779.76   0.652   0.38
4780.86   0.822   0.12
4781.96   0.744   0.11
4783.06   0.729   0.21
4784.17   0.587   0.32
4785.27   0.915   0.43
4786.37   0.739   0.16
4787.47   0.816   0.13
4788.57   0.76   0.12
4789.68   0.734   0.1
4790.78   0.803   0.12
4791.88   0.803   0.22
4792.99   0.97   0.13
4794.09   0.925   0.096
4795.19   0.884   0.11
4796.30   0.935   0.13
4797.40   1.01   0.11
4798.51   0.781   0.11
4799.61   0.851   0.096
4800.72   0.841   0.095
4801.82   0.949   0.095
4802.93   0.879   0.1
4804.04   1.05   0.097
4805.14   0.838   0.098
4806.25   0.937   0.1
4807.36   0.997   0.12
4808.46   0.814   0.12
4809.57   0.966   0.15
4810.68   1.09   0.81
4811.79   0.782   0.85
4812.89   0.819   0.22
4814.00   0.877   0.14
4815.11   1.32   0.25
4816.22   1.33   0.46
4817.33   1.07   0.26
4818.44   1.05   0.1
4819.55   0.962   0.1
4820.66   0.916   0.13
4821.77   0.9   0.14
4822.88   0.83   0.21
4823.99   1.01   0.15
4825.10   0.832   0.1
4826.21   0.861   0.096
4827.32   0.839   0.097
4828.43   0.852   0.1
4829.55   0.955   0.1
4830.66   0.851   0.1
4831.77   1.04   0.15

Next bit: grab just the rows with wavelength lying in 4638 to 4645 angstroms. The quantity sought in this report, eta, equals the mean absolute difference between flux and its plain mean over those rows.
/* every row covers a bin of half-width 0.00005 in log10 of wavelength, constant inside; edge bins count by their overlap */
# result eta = 0.07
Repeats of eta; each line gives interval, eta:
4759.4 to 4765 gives 0.06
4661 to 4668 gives 0.09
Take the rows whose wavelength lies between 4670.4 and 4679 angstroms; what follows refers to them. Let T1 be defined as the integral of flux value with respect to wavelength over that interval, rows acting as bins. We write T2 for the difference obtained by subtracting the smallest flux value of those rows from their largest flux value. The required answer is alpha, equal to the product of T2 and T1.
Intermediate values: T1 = 7.0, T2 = 0.28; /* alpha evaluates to 2.0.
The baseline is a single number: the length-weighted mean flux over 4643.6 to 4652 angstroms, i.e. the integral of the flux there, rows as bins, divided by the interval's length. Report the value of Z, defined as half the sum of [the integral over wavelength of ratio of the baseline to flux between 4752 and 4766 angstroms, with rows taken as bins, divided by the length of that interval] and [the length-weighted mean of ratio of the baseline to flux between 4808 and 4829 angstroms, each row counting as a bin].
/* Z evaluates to 0.91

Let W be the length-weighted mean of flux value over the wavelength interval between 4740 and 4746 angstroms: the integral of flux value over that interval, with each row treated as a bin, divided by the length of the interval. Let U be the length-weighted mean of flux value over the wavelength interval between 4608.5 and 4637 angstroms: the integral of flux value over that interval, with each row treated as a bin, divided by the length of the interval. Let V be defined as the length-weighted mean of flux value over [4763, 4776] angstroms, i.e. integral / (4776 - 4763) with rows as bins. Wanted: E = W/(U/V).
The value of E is 0.86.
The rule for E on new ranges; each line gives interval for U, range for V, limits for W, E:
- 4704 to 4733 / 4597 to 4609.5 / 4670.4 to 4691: 0.84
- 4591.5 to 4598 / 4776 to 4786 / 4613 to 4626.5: 0.86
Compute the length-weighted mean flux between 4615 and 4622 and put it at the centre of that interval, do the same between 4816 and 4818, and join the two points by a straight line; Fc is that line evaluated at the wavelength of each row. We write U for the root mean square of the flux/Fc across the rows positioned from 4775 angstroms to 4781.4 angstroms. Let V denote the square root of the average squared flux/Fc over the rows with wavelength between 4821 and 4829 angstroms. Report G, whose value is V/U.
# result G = 1.00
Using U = 0.739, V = 0.74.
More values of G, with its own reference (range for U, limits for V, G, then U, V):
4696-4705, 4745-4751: 0.91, 0.921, 0.83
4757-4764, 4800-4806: 0.93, 0.863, 0.80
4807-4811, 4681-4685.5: 0.96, 0.841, 0.80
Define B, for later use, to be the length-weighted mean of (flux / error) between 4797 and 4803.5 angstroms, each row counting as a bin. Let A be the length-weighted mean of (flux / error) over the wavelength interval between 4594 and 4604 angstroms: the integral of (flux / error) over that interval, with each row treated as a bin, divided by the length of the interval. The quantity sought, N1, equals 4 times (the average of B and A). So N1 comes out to 30.4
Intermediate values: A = 6.4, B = 8.8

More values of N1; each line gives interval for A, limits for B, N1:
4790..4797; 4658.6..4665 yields 30.2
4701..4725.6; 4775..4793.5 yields 23.4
